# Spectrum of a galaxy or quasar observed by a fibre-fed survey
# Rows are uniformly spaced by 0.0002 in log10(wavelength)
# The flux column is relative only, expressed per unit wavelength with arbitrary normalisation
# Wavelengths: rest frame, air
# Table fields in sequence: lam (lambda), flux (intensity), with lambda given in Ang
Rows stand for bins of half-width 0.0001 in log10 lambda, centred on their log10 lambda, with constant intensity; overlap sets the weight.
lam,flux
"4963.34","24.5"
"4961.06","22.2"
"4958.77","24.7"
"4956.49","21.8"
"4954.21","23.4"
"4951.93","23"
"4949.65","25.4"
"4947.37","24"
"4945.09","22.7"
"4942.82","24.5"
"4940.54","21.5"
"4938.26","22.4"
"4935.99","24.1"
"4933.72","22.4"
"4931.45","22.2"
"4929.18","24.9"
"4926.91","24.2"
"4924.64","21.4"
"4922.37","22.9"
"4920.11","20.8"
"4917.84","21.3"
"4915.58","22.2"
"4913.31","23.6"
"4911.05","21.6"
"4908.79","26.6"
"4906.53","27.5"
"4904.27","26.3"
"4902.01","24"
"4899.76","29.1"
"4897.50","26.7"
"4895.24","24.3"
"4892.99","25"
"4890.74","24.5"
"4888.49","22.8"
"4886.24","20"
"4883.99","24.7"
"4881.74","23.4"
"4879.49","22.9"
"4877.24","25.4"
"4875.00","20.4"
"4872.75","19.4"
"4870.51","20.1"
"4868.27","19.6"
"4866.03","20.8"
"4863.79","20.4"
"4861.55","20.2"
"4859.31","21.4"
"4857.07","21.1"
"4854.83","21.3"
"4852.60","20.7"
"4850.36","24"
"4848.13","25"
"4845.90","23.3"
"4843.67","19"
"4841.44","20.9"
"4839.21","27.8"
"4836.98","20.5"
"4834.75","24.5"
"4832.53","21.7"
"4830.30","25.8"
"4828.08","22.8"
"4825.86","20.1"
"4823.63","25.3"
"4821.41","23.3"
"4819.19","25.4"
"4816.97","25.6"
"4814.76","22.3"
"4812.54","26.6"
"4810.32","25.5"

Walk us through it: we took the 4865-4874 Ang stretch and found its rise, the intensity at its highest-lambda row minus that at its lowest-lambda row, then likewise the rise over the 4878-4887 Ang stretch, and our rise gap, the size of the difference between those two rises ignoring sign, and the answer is 1.5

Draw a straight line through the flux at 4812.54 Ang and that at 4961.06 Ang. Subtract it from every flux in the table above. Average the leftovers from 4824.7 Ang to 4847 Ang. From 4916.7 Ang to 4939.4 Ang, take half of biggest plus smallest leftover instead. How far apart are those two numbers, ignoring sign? 2.8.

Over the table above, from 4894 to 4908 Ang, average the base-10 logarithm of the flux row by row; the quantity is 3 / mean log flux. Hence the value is 2.11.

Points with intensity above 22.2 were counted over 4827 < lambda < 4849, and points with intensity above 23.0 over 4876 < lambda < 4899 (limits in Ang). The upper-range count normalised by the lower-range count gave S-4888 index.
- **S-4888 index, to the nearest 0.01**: 1.17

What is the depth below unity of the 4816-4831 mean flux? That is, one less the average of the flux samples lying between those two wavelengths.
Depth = -23.0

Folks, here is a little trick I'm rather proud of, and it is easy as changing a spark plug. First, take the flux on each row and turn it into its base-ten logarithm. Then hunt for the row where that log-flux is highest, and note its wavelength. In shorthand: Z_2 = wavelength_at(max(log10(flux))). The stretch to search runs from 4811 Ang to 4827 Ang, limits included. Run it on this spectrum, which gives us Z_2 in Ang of 4812.54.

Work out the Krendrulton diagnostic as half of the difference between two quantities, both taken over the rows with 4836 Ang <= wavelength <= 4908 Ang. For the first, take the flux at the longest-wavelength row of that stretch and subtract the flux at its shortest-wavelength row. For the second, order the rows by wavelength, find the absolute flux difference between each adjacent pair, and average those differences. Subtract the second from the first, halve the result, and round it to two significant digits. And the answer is 2.4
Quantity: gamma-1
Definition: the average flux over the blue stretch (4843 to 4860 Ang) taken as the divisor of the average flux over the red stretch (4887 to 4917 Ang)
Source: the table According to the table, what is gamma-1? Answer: 1.13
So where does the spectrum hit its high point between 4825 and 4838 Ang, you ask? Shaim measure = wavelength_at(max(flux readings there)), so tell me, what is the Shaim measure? 4830.30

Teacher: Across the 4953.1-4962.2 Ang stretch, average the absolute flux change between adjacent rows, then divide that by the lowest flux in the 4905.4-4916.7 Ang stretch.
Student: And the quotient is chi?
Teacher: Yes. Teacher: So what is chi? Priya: 0.108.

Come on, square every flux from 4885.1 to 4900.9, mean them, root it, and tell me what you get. 24.8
